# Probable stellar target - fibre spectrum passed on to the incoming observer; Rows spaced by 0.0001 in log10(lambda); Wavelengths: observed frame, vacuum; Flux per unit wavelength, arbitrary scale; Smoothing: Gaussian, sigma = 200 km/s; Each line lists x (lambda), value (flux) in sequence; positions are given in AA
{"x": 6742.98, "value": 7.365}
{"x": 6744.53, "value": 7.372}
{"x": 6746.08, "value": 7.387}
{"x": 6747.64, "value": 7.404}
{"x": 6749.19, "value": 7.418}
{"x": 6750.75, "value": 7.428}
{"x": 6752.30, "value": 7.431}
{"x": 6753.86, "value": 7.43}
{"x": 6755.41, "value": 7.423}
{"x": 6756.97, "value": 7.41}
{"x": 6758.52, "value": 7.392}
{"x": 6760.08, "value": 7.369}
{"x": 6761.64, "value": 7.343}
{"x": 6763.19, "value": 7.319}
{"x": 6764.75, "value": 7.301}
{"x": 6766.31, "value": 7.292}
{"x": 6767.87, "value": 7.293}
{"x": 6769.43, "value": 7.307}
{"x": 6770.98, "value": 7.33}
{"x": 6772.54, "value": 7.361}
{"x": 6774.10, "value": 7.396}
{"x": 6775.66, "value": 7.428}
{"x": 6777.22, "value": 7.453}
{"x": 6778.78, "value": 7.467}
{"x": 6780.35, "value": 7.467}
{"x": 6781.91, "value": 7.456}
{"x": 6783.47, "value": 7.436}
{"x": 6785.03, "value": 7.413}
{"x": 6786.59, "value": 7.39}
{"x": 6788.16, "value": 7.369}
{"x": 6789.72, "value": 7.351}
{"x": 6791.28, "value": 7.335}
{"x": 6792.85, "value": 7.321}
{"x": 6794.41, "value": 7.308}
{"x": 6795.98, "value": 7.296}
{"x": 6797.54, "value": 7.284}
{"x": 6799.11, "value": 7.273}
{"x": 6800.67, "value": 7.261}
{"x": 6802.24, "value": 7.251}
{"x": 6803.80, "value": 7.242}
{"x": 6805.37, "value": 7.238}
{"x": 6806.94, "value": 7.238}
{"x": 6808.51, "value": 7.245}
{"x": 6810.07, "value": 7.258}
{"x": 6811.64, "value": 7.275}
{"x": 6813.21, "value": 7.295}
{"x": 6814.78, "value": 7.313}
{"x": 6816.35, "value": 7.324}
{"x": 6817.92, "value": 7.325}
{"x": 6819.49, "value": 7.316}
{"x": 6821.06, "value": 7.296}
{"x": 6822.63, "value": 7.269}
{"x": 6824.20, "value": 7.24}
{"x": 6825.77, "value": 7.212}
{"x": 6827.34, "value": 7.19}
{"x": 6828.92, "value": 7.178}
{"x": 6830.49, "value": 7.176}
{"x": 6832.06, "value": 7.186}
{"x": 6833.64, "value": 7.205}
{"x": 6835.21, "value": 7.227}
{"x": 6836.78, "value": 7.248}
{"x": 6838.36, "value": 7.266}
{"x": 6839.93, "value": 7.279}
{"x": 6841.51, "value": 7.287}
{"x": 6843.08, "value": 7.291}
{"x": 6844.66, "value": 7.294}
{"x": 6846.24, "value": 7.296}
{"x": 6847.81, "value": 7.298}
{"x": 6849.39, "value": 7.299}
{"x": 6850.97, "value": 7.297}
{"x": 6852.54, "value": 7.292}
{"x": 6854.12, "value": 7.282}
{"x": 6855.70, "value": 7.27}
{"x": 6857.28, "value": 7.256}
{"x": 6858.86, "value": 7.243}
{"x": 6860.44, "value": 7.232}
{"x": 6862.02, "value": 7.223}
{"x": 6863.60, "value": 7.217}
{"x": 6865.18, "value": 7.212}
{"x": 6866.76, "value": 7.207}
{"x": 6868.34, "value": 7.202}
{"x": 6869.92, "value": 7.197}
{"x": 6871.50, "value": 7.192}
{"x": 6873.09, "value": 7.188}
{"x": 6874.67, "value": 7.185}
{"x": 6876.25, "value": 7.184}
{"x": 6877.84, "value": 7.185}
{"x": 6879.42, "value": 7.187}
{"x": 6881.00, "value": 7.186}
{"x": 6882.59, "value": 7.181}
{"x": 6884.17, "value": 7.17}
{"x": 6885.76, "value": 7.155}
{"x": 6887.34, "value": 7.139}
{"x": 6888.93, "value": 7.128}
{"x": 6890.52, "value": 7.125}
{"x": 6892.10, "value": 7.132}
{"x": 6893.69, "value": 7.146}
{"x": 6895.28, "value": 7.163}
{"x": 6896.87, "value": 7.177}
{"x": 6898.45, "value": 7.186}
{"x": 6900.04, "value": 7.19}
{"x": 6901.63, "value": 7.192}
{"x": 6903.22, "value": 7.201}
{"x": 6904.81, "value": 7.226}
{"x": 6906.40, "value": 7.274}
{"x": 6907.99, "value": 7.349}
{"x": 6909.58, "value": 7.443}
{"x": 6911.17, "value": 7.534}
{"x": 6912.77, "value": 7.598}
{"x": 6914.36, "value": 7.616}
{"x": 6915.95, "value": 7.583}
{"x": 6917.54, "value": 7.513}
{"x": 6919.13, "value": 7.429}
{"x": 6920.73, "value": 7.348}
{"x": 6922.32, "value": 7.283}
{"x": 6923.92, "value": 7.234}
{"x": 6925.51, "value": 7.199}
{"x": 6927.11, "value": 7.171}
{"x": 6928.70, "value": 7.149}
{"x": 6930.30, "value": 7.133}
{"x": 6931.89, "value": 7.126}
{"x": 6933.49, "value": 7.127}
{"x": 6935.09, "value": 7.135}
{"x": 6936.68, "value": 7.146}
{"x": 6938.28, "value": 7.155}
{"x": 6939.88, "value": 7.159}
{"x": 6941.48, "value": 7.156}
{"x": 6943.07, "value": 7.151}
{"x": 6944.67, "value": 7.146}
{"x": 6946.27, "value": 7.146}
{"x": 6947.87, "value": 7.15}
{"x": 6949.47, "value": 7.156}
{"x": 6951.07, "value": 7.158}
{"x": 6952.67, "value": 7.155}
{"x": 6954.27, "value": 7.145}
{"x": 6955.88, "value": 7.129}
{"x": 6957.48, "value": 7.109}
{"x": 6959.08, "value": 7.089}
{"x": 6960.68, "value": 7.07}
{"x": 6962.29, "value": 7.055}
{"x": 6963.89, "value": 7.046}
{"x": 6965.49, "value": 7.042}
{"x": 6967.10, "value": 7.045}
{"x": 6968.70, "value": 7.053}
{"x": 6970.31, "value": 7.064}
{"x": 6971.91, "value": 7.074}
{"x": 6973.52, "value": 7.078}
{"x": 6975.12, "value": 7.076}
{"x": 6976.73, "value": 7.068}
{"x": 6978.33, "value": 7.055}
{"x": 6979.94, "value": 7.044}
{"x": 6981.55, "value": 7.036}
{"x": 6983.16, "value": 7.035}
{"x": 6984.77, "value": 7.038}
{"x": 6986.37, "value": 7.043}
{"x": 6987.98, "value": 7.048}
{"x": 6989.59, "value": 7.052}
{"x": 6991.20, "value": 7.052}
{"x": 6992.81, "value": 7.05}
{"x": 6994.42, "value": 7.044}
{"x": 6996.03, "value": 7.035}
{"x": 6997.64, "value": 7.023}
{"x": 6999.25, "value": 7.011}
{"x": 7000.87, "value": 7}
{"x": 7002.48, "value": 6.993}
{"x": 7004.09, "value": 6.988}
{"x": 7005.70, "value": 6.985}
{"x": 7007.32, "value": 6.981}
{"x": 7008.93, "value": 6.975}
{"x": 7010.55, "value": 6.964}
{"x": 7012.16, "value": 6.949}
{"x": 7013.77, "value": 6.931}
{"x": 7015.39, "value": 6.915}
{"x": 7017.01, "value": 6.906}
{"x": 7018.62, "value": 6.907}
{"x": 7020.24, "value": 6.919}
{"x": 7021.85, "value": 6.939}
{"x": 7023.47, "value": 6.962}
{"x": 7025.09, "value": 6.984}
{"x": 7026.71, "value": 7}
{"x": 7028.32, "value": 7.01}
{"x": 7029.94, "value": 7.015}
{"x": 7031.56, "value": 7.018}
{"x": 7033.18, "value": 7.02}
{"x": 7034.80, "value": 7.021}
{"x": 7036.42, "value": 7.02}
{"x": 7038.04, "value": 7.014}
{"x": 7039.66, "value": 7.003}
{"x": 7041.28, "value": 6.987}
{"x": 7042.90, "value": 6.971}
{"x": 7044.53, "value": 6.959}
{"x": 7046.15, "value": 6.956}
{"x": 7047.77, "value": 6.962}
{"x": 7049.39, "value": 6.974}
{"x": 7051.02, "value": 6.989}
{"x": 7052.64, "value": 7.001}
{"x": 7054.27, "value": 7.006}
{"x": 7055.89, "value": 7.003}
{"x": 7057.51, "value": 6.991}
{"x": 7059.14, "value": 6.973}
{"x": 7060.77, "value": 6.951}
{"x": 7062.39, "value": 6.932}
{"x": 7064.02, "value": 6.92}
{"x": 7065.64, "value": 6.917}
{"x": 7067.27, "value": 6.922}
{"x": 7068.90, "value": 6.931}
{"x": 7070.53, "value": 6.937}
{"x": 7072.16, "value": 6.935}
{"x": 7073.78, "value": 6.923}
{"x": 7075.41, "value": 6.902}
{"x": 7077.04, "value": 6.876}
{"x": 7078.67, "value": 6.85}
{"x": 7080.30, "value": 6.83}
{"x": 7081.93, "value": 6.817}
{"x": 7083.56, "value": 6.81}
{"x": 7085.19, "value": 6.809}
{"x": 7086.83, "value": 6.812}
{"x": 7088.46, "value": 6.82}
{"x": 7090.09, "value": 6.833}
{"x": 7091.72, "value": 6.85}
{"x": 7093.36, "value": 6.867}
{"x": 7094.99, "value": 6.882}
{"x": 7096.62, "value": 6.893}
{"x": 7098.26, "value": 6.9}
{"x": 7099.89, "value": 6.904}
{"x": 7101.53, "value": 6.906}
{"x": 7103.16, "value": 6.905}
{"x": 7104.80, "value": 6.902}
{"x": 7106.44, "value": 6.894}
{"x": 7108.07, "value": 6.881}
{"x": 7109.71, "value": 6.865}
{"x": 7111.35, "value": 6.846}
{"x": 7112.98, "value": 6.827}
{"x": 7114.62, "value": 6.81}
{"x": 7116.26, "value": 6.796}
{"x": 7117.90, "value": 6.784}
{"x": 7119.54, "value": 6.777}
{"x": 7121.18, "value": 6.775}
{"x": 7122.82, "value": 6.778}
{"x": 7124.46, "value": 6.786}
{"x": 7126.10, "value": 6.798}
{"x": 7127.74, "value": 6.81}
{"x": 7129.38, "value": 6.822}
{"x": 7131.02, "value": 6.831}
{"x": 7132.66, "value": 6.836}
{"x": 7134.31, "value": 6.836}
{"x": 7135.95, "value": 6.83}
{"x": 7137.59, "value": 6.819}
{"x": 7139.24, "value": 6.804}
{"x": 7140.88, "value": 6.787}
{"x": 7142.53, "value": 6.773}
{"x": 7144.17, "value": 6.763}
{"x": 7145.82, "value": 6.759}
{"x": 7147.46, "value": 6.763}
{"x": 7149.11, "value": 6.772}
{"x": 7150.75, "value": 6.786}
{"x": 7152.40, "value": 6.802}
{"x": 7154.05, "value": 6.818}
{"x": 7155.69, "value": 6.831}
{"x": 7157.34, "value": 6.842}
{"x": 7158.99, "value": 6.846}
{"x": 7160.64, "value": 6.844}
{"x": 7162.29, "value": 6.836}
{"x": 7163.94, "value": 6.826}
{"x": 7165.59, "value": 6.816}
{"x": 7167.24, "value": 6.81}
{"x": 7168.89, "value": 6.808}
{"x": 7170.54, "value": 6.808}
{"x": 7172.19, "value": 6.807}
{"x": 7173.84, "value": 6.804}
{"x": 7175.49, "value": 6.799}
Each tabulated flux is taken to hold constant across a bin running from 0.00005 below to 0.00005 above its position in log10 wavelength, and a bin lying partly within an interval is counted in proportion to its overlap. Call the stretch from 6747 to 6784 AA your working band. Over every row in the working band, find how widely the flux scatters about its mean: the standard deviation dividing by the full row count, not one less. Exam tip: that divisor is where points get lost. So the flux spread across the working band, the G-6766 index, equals 0.06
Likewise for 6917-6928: 0.12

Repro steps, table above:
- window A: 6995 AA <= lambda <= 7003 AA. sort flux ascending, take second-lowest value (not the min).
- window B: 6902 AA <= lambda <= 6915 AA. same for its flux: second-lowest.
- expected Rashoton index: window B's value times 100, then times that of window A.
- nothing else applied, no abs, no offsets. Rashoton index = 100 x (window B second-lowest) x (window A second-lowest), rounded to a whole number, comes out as 5058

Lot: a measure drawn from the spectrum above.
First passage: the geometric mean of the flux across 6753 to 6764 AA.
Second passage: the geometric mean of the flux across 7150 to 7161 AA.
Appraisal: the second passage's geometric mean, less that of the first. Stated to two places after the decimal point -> -0.56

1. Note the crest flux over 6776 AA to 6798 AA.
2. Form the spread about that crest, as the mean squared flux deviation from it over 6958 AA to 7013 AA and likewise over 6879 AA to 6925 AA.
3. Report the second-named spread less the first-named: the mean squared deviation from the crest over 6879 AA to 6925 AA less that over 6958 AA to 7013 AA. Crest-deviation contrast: -0.13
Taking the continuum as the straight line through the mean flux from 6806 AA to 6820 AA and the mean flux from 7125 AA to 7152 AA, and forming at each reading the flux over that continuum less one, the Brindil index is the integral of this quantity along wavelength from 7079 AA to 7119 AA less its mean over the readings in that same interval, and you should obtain -0.04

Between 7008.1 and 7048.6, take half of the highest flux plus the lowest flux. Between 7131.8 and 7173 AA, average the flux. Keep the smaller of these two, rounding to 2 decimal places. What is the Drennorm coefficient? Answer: 6.81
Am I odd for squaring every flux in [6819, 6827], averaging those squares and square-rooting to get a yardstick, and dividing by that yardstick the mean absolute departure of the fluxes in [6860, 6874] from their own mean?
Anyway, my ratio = 0.0016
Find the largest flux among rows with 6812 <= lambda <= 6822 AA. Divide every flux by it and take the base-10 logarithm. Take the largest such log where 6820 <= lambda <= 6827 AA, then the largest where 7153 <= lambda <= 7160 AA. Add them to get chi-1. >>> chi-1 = -0.0311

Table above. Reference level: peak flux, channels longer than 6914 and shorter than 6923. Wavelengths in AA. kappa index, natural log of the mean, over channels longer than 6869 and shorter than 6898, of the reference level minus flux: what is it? -0.80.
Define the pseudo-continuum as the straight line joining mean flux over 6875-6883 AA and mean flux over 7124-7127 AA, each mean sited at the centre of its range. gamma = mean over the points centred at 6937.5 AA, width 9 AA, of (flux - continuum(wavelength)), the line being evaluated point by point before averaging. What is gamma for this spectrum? 0.054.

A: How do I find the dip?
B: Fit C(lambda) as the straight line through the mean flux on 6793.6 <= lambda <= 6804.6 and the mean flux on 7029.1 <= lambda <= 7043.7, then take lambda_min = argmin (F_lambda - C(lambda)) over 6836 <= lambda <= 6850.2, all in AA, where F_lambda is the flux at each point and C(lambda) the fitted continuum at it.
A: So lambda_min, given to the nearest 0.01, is 6836.78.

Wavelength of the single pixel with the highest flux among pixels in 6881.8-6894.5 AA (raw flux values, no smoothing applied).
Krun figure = 6882.59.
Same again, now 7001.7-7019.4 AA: 7002.48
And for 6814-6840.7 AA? 6817.92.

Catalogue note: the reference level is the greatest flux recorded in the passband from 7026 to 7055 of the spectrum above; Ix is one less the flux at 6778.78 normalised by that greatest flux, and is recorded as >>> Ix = -0.06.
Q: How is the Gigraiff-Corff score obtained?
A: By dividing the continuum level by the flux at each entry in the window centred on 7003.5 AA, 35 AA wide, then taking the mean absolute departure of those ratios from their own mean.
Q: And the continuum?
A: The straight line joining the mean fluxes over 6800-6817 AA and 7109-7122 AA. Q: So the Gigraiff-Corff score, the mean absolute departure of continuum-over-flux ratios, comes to 0.0042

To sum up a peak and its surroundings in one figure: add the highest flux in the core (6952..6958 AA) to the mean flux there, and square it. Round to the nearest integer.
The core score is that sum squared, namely 204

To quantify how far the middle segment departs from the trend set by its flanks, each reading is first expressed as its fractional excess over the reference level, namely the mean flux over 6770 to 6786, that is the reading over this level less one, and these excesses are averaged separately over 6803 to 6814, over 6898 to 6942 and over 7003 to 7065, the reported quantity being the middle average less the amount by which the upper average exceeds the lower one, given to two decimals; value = 0.02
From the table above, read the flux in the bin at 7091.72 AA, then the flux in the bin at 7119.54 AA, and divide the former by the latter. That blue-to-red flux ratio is 1.01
